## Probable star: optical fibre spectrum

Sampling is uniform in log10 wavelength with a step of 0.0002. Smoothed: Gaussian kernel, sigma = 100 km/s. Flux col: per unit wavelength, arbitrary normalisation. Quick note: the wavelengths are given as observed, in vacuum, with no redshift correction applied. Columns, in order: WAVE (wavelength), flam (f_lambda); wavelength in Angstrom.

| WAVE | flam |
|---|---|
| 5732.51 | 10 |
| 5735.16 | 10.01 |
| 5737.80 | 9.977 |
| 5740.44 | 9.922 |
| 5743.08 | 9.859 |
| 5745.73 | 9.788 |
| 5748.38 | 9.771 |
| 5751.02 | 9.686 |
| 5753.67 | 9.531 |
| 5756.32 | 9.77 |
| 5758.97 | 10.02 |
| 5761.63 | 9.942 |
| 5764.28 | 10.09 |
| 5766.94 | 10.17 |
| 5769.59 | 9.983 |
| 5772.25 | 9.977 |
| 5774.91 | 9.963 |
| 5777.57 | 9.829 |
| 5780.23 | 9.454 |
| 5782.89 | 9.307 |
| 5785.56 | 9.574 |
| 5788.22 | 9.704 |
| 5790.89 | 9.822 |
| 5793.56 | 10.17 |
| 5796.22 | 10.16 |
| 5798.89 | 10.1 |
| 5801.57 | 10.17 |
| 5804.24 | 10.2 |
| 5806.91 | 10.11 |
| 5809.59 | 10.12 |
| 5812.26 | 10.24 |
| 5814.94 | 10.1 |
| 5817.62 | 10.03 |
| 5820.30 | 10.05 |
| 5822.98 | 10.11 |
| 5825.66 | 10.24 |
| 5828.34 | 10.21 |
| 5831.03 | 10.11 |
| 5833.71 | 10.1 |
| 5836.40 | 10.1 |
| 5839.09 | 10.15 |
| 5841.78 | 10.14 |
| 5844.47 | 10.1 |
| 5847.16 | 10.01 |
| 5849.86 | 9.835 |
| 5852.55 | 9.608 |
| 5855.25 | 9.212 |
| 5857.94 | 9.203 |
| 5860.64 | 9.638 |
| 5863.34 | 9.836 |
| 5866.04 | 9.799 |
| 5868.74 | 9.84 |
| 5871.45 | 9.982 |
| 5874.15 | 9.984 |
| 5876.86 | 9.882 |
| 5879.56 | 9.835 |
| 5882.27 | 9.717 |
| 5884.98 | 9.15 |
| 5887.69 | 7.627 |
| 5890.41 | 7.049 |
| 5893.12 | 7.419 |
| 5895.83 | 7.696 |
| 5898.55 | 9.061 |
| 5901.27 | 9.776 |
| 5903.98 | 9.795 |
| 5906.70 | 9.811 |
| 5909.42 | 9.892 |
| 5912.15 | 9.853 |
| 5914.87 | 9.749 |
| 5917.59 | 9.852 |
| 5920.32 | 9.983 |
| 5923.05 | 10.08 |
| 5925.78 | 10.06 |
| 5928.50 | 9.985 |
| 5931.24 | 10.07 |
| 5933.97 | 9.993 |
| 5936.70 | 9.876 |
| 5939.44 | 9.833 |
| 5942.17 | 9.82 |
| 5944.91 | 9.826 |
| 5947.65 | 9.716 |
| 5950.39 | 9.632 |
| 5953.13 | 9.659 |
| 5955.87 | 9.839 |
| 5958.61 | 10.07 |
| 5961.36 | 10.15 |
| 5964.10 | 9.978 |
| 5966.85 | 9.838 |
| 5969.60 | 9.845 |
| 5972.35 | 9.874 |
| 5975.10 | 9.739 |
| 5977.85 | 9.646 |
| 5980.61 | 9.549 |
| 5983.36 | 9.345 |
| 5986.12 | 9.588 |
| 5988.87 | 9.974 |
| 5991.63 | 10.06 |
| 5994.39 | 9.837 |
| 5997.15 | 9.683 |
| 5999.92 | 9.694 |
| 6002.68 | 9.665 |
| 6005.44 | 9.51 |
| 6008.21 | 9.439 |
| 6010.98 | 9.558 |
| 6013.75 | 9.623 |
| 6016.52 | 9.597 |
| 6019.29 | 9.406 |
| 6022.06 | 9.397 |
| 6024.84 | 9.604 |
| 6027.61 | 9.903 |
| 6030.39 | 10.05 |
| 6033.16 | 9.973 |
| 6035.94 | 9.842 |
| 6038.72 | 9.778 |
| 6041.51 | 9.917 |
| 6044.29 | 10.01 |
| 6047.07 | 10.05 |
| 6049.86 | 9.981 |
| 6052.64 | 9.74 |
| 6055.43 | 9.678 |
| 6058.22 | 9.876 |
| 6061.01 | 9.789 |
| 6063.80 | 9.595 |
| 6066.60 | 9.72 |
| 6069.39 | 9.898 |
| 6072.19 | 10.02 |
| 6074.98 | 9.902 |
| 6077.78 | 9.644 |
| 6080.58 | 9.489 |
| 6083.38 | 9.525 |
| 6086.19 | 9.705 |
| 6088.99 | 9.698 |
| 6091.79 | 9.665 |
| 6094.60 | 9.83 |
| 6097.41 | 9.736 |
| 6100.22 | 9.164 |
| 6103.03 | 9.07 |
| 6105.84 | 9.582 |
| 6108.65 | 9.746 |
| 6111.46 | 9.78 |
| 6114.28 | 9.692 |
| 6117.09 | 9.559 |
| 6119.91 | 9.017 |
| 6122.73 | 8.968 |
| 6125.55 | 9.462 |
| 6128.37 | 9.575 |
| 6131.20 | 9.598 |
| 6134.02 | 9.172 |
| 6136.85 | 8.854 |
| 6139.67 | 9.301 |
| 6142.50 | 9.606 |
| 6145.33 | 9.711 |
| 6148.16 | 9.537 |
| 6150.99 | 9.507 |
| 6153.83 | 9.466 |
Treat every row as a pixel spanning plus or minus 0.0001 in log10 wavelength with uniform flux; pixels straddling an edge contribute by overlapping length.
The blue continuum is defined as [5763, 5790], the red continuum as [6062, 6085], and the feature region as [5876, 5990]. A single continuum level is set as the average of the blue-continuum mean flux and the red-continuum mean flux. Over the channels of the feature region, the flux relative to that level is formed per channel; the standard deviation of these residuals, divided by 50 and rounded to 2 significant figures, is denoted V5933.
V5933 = 0.015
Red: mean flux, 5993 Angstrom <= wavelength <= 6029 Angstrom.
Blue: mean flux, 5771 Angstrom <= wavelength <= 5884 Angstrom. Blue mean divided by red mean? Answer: 1.03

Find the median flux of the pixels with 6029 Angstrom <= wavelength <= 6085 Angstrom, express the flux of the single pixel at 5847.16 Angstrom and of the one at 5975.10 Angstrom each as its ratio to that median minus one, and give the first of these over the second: -1.3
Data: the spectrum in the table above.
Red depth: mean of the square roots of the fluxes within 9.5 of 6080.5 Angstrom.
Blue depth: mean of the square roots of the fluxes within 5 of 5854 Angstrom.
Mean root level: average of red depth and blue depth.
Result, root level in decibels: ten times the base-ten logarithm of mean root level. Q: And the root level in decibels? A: 4.91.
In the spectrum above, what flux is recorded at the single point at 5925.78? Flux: 10.06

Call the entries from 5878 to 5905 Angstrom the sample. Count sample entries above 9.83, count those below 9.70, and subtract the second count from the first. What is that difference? -5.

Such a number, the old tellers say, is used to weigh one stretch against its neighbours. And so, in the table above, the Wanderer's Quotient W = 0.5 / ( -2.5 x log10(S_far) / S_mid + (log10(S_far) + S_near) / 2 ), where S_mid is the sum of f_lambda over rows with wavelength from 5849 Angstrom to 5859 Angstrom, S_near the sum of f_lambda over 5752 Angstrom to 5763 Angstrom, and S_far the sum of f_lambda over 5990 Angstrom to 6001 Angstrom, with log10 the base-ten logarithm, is 0.0246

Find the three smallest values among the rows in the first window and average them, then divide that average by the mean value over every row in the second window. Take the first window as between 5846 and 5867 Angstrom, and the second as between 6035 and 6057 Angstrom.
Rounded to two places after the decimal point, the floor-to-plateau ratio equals 0.95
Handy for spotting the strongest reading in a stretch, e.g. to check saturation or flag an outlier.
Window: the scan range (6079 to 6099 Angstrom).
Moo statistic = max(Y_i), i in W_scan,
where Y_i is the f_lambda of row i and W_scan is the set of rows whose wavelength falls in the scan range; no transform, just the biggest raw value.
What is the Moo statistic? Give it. 9.83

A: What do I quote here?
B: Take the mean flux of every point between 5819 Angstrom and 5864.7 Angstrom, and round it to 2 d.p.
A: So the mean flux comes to 9.92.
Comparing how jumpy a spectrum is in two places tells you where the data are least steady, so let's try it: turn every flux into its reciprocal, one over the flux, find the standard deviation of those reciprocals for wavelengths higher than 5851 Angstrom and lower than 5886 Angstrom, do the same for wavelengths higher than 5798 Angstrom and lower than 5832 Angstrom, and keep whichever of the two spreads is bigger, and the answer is 0.003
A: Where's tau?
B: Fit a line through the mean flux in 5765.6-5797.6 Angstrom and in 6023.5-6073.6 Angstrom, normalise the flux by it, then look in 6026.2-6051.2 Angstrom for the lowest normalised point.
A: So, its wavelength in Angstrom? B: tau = 6038.72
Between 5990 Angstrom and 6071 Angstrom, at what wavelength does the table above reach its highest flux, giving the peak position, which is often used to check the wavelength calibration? 5991.63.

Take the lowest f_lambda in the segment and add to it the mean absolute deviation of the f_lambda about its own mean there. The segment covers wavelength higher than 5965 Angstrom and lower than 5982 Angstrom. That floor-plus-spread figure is 9.65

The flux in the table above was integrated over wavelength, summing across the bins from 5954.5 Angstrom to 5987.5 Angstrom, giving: 323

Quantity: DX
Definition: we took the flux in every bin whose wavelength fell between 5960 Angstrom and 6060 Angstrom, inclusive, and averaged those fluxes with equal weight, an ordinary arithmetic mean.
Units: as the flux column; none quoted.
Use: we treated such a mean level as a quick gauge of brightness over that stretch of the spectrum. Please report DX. 9.8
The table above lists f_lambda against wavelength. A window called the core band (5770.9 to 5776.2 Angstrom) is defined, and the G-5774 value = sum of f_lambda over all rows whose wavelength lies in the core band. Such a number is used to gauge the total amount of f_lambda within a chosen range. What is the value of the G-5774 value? 20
